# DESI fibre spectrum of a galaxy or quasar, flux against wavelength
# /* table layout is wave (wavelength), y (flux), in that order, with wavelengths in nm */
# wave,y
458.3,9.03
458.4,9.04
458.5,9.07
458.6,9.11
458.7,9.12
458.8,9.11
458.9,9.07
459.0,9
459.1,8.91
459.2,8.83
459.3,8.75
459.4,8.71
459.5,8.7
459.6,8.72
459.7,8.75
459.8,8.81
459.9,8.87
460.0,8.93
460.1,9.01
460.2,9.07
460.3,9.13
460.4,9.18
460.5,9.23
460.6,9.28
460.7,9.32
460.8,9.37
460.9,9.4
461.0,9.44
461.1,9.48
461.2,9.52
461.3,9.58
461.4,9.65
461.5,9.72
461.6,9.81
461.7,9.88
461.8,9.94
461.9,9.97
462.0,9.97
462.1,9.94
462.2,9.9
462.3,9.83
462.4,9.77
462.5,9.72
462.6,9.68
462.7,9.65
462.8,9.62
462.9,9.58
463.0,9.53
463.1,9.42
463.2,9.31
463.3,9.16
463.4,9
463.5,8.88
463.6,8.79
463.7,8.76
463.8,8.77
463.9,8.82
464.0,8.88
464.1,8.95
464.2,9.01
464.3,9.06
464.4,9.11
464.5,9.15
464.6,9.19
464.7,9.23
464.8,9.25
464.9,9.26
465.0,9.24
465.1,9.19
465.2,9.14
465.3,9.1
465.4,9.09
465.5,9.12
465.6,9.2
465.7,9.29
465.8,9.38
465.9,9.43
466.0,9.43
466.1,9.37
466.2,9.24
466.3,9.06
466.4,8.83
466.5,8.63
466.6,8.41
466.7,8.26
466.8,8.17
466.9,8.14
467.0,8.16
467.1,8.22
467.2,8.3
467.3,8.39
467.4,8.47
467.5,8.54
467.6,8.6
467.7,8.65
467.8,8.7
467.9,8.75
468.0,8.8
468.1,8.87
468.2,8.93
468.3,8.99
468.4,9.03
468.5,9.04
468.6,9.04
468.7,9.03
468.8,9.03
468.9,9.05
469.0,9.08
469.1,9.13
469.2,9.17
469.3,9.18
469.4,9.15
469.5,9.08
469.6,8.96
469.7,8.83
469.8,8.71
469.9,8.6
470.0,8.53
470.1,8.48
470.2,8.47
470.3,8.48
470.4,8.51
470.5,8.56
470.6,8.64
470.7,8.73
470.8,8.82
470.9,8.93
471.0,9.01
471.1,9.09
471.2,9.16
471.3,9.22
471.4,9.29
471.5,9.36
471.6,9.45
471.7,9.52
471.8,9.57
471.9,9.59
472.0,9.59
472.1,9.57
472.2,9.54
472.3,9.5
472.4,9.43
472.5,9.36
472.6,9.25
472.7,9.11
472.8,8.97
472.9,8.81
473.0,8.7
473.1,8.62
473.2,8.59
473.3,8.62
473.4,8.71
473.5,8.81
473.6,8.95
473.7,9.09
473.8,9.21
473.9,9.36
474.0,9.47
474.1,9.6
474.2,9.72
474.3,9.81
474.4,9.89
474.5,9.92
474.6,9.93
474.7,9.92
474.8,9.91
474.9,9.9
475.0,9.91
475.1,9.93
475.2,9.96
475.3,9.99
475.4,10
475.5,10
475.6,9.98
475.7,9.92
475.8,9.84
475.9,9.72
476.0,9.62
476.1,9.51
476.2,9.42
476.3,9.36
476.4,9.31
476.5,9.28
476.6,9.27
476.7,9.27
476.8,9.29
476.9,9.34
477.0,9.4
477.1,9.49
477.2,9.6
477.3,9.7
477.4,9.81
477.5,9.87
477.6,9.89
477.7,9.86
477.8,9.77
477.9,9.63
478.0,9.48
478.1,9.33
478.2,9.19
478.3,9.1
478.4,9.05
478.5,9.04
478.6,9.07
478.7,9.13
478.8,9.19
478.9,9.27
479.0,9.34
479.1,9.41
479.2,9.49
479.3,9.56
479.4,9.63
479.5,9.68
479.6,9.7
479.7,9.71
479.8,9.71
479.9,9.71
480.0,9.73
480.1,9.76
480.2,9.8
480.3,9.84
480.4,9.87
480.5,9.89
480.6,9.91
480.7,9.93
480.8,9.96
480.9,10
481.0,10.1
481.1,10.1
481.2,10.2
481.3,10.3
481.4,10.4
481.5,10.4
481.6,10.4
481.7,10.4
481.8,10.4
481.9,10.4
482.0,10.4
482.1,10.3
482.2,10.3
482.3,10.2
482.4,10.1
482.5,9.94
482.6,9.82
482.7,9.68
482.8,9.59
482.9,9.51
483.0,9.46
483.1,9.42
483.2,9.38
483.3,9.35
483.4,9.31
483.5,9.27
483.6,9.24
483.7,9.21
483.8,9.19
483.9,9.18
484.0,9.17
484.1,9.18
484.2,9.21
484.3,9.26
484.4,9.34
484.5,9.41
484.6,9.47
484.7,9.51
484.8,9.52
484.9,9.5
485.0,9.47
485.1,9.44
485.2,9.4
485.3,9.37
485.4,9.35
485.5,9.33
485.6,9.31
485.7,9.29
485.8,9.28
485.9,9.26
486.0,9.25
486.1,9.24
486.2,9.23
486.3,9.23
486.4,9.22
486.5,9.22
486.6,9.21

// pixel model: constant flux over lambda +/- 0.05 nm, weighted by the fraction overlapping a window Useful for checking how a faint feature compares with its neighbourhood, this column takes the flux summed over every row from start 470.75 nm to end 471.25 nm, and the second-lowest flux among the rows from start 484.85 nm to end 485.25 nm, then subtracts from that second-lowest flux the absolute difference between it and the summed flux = -26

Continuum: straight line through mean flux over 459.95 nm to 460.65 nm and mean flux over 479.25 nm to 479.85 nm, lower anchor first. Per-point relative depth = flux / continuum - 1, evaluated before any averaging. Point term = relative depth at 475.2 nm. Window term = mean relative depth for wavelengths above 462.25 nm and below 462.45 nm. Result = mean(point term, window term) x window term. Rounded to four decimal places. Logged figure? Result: 0.0038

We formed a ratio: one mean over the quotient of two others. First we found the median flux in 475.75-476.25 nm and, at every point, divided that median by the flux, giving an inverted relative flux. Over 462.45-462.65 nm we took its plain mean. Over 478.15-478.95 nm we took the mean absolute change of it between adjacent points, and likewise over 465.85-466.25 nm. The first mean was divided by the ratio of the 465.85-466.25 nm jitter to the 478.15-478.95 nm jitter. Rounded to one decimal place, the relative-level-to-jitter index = 0.9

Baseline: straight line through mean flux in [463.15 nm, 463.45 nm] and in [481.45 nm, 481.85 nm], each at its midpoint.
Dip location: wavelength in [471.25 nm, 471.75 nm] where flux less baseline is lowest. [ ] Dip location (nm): 471.3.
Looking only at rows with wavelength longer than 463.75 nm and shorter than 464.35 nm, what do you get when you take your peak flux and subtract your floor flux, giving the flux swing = 0.29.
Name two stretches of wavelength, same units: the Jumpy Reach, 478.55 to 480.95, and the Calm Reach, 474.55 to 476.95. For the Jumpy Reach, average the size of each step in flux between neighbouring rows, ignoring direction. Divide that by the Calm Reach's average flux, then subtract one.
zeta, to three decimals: -0.996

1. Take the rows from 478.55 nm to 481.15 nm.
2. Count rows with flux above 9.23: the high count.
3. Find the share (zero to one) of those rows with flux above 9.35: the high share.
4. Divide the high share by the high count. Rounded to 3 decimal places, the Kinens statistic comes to 0.035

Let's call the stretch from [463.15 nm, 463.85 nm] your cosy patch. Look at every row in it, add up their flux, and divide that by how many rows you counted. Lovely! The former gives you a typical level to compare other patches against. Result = 8.95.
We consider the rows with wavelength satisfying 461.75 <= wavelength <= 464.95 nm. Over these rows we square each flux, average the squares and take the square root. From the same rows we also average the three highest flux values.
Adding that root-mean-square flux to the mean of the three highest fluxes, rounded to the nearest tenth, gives 19.3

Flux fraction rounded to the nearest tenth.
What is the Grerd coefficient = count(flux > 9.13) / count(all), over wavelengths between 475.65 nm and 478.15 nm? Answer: 1.0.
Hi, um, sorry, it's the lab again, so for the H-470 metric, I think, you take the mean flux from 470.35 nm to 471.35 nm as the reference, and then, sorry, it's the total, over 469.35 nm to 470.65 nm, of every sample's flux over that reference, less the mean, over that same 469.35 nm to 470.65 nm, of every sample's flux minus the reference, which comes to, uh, 12.9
